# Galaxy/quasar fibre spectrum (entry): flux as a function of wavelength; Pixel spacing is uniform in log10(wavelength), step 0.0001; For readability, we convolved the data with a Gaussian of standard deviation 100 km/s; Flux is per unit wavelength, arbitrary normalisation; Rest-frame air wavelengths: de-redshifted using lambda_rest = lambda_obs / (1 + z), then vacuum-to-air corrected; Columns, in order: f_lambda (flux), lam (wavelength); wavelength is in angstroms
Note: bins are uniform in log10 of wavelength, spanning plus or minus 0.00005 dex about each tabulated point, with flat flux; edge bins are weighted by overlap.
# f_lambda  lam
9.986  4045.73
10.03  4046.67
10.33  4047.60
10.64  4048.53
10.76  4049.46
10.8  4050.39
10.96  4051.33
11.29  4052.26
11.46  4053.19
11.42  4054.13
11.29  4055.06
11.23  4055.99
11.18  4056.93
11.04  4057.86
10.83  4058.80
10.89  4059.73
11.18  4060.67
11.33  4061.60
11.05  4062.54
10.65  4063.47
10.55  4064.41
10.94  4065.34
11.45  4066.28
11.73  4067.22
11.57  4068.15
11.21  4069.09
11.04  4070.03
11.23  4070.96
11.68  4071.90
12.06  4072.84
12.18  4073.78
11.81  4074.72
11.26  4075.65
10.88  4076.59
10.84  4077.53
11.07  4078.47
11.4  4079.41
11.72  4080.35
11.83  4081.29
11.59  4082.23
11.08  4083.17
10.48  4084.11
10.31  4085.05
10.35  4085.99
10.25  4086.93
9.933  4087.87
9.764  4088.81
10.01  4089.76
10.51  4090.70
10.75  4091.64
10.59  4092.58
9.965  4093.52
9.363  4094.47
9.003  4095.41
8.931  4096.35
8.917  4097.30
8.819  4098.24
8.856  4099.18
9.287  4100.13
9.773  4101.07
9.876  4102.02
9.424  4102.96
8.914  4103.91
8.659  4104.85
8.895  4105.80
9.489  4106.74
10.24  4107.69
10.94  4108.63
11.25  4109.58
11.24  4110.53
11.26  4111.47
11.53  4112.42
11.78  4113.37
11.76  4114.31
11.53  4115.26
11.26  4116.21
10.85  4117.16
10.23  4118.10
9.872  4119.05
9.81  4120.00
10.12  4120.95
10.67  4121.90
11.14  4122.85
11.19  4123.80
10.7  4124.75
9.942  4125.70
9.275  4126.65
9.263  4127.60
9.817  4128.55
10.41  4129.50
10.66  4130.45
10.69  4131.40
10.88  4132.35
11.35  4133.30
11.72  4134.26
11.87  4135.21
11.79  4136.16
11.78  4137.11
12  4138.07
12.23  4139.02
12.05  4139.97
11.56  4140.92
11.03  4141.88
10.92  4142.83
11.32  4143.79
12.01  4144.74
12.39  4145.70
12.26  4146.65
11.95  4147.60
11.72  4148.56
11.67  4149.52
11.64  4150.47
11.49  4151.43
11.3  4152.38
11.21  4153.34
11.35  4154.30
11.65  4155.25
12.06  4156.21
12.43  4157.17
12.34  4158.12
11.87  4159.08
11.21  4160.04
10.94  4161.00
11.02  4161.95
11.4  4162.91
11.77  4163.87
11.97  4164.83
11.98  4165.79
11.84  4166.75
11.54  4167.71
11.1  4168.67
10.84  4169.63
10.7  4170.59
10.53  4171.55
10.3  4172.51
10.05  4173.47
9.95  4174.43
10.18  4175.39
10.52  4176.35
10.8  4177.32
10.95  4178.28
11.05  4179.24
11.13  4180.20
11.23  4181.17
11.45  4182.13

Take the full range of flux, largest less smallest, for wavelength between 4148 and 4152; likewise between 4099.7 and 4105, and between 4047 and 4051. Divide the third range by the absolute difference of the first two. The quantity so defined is 0.48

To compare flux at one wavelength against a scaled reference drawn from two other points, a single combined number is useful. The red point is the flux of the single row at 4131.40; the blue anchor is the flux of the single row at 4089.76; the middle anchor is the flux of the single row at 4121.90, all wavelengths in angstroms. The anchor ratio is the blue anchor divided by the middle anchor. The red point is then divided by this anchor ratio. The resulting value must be 11.4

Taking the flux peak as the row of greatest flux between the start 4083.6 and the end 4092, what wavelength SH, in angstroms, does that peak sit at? 4091.64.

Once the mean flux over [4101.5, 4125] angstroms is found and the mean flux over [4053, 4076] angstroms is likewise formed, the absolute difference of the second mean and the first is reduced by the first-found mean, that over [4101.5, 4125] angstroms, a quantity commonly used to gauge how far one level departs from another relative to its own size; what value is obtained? -9.7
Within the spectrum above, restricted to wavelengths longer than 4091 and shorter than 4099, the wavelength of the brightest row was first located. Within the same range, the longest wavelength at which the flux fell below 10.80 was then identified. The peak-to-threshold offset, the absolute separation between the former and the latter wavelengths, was 6.6 angstroms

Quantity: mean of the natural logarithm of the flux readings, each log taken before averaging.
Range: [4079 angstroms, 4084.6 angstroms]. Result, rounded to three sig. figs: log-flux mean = 2.43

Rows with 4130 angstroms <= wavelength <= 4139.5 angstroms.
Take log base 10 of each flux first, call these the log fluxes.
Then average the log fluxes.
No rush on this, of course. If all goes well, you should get 1.060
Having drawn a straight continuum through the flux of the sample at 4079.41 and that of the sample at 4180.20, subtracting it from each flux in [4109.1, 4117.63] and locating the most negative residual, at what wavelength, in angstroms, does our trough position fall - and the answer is 4117.16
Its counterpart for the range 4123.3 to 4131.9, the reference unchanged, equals 4127.60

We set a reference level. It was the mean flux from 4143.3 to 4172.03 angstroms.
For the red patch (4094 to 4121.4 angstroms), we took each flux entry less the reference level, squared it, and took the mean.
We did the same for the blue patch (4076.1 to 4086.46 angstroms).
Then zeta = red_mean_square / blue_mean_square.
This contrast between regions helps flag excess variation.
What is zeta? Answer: 6.1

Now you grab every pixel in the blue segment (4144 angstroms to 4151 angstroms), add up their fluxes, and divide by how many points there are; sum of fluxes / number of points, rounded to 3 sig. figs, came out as 11.9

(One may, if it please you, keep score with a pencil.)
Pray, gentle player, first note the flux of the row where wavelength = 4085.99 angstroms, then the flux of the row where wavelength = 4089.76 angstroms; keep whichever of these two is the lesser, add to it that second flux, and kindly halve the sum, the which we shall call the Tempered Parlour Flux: 10.0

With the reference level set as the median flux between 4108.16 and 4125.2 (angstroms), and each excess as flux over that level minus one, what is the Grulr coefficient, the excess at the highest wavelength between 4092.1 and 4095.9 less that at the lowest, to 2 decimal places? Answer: -0.14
